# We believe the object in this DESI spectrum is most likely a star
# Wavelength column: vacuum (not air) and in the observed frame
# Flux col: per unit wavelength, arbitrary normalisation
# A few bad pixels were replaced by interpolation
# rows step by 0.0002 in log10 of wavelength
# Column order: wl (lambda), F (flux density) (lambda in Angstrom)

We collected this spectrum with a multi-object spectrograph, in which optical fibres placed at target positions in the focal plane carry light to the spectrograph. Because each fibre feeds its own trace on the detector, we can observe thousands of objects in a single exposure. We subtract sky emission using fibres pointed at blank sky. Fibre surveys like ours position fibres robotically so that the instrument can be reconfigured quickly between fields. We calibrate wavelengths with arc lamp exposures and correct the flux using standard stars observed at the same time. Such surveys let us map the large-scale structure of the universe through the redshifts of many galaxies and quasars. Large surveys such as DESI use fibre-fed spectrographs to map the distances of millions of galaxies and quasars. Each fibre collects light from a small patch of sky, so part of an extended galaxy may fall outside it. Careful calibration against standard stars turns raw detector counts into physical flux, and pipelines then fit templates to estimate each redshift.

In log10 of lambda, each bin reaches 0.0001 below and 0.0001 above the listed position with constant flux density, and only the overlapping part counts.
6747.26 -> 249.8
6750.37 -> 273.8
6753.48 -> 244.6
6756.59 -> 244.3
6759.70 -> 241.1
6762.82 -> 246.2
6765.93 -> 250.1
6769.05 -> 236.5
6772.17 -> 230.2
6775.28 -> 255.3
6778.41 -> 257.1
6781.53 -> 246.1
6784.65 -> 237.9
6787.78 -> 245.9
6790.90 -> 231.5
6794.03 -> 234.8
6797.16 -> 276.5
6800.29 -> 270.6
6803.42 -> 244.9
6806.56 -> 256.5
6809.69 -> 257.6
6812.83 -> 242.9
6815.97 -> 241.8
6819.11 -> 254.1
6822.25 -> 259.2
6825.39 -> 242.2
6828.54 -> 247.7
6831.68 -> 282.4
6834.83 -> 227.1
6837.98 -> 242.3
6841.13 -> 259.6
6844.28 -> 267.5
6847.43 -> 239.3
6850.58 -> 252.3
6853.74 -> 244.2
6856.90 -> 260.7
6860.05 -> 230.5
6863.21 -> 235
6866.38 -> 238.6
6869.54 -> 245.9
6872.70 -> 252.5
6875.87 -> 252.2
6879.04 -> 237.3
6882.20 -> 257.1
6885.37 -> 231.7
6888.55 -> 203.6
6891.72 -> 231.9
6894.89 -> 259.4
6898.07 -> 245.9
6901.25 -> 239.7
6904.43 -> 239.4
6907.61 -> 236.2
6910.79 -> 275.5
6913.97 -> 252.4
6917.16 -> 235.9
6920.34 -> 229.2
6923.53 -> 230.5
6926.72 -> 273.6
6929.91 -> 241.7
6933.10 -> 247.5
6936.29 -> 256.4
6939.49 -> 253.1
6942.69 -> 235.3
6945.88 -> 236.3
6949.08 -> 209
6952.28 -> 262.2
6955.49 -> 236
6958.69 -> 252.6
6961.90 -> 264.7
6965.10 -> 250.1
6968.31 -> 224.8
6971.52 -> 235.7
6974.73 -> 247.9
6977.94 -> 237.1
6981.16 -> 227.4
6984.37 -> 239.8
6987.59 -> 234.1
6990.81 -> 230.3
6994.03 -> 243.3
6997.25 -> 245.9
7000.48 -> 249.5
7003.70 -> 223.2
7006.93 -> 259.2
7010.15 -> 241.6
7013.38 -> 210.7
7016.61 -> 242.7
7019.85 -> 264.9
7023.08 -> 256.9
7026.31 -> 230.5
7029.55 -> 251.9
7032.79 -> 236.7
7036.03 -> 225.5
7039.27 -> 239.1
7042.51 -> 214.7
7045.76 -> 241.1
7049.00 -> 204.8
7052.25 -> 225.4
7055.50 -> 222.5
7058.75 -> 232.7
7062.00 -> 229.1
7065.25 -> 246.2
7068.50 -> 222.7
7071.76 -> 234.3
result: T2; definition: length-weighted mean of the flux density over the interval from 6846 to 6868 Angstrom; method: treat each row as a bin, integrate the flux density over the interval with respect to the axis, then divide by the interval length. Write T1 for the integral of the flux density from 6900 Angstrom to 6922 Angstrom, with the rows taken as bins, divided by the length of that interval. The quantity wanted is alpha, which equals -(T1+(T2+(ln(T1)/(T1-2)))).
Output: -487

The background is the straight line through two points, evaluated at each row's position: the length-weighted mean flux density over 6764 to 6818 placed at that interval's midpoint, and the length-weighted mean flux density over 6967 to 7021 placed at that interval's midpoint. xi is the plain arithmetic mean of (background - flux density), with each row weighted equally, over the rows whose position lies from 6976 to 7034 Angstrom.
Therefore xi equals -2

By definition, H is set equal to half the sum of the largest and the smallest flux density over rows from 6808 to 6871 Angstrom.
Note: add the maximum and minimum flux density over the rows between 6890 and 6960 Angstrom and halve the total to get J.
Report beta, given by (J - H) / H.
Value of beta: -0.05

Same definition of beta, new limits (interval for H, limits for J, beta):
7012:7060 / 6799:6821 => 0.09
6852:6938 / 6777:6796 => 0.02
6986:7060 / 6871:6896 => -0.01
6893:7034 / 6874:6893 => -0.05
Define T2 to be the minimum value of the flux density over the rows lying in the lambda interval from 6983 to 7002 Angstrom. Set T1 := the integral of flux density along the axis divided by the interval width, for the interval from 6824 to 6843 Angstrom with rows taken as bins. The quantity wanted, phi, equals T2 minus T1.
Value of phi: -20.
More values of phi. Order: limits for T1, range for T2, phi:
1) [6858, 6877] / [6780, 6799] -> -11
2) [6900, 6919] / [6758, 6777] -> -16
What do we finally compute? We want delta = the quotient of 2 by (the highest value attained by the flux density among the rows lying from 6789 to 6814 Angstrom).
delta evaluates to 0.0072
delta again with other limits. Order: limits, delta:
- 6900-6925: 0.0073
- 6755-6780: 0.0078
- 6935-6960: 0.0076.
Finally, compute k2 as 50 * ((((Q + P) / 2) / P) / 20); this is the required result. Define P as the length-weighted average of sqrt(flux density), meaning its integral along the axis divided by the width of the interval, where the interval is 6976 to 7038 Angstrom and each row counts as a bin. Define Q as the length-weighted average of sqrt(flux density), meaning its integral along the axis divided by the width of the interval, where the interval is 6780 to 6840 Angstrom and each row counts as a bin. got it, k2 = 2.53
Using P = 15.5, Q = 15.8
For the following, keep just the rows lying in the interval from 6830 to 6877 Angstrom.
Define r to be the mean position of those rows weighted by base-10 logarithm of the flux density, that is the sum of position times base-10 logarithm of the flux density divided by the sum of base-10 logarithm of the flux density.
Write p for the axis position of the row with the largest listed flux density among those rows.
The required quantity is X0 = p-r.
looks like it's -22.0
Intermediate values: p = 6831.68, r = 6853.7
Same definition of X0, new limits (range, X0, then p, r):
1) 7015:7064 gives -19.3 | 7019.85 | 7039.2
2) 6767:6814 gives 6.2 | 6797.16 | 6791.0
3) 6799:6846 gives 9.4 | 6831.68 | 6822.3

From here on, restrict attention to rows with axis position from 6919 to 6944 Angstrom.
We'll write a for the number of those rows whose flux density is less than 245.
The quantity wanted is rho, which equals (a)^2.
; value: 16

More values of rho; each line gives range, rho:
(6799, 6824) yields 9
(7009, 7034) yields 25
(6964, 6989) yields 36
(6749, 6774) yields 25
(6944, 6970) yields 16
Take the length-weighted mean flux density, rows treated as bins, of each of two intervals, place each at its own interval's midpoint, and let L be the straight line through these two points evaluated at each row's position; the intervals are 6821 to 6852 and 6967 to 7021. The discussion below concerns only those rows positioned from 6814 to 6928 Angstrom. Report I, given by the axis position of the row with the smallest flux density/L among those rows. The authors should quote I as 6888.55 Angstrom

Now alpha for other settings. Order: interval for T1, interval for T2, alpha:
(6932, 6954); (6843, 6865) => -489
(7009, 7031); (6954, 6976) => -487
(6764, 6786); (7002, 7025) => -488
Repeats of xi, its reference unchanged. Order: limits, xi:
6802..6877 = -3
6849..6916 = 0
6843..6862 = -4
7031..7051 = 9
